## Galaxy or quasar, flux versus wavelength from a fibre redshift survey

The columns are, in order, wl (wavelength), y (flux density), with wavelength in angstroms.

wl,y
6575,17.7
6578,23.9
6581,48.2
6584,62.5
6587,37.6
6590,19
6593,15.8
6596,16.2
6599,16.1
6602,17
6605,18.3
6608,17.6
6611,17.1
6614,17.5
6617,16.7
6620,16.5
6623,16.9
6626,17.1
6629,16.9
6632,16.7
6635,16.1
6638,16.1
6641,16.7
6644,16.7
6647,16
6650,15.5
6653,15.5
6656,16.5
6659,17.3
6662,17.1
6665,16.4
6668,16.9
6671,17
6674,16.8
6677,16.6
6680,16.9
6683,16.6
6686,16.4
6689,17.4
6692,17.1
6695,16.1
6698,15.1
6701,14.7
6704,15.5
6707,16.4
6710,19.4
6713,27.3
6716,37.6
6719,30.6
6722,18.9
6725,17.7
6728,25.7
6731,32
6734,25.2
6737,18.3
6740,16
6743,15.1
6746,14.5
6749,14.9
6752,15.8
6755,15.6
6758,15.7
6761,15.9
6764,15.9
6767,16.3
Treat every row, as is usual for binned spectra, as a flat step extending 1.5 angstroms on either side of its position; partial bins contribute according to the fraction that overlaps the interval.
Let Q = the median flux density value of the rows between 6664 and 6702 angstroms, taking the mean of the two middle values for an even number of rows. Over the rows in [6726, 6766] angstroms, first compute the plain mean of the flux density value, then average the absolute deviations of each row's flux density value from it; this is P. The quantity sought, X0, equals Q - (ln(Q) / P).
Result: 16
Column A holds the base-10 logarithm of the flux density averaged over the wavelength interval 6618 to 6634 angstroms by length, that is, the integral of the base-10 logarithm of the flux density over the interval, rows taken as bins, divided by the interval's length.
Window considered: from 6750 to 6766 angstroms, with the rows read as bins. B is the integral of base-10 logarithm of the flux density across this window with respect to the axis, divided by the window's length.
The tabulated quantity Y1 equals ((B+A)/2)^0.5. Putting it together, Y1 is 1.10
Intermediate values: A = 1.23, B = 1.20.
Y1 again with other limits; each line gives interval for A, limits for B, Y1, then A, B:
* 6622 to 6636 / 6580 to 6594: 1.17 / 1.22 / 1.51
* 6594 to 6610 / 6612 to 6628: 1.11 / 1.23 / 1.23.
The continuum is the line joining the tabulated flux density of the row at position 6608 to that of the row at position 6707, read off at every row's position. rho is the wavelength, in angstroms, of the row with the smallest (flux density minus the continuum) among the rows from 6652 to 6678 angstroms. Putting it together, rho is 6653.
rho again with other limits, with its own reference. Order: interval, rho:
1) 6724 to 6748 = 6746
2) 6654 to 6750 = 6701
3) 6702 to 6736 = 6704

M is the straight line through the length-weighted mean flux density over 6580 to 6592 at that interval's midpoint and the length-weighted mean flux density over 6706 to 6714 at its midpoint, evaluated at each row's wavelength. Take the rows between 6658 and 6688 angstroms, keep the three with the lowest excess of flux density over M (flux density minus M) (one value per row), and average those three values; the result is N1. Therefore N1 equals -12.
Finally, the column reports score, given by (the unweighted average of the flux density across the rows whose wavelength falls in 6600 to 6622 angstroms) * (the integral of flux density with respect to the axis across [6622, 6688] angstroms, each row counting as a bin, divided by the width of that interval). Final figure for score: 286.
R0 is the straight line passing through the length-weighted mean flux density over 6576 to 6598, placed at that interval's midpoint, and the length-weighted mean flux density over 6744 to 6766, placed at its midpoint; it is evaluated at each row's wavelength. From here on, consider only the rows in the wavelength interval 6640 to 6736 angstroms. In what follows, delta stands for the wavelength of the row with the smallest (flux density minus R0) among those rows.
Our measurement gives 6650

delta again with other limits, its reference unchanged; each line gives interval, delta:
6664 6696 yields 6665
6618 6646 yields 6620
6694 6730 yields 6701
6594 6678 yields 6596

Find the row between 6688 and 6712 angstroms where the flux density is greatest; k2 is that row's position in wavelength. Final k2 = 6710 angstroms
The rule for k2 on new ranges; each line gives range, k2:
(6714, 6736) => 6716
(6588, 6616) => 6590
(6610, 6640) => 6614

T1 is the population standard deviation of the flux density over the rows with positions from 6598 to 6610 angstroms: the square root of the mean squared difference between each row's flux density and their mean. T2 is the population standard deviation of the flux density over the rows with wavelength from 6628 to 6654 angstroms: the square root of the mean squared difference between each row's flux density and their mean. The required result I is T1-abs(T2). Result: 0.3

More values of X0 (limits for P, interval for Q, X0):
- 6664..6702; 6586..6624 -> 12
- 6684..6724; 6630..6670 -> 16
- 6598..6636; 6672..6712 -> 10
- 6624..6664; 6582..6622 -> 11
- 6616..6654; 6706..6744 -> 13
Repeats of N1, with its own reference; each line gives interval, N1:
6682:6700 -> -8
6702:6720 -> -4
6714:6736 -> 2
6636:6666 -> -15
